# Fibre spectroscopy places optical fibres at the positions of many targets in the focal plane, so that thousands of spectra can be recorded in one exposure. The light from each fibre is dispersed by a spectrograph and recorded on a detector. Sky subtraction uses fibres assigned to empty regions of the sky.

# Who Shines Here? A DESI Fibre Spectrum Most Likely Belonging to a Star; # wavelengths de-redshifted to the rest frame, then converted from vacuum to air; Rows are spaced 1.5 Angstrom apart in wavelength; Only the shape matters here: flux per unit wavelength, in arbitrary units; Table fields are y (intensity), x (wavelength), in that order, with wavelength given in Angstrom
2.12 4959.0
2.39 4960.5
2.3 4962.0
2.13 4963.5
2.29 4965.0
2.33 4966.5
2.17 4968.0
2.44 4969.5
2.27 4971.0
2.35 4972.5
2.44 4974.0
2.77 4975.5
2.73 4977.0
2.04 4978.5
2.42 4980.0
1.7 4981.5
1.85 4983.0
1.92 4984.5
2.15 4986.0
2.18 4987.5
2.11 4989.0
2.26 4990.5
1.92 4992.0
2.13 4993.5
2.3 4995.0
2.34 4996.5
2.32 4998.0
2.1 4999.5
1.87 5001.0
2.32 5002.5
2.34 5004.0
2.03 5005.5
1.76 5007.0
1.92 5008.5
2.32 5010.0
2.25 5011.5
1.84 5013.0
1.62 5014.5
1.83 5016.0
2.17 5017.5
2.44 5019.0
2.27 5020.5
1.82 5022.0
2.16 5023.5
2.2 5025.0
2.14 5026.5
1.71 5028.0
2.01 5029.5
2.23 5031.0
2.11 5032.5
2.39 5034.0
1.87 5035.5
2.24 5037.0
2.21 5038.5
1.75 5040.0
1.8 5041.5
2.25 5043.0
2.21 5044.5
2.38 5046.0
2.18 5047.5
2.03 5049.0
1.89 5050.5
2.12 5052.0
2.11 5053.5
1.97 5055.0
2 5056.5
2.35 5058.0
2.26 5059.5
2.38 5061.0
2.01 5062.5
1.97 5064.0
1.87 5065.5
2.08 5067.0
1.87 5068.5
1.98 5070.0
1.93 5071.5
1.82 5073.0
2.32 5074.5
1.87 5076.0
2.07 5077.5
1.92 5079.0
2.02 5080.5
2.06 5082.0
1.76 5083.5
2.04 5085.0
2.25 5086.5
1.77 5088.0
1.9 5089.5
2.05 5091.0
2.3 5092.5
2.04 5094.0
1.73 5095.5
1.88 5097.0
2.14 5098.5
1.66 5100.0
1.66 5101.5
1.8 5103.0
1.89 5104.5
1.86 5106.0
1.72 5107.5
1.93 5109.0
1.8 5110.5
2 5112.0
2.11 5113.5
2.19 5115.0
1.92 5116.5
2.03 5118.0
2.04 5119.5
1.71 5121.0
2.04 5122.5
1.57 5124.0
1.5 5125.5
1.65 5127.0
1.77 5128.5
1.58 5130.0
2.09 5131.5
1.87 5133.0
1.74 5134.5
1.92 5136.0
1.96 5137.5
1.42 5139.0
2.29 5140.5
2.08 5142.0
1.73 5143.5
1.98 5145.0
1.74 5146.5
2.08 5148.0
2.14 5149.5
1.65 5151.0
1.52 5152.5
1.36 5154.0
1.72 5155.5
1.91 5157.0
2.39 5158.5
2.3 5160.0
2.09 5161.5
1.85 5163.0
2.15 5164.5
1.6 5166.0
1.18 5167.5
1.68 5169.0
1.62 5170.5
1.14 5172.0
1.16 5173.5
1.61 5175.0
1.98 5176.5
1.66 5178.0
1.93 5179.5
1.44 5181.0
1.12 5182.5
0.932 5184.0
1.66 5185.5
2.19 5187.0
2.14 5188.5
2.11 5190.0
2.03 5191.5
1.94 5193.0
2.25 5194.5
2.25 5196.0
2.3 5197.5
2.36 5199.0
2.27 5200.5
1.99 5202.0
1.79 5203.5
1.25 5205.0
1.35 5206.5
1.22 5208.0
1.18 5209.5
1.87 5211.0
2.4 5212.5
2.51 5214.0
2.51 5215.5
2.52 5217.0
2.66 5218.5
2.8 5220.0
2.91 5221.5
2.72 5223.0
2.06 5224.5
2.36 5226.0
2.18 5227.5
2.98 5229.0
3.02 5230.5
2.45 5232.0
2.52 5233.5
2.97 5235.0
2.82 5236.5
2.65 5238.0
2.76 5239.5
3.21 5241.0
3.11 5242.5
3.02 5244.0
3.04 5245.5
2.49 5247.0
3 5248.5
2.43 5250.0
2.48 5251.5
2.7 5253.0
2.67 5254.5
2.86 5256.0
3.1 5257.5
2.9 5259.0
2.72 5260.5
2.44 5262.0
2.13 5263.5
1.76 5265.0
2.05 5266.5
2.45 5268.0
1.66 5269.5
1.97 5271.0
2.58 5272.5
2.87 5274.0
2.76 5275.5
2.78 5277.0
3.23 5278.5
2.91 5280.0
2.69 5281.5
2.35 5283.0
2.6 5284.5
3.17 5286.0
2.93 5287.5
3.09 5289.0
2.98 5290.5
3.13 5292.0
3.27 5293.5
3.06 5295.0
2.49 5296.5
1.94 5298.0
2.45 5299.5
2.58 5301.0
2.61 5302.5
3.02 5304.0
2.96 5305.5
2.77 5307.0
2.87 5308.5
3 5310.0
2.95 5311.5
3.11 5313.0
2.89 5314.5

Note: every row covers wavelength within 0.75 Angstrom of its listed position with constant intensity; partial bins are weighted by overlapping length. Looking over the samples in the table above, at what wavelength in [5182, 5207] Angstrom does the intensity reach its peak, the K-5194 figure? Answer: 5199.0 Angstrom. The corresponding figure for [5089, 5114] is 5092.5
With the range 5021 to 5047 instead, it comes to 5034.0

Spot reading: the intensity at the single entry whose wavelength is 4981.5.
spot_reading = 1.7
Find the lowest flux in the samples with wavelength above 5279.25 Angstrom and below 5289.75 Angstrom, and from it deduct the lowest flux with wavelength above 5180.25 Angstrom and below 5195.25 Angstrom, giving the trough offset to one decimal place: 1.4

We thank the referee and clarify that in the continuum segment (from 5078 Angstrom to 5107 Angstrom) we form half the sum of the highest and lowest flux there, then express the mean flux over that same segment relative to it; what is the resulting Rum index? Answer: 0.98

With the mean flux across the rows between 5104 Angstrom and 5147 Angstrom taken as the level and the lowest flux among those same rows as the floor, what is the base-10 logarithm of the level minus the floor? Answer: -0.350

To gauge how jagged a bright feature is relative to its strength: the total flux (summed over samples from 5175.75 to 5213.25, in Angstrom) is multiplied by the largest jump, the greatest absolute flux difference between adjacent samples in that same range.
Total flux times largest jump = 33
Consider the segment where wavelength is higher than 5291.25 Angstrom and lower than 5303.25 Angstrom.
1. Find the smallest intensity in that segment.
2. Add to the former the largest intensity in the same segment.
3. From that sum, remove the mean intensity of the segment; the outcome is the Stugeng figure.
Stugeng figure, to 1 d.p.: 2.5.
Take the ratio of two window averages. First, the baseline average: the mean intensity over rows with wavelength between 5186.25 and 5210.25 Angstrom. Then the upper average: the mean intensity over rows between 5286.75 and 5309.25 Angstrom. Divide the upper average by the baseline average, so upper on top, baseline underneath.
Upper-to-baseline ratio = 1.47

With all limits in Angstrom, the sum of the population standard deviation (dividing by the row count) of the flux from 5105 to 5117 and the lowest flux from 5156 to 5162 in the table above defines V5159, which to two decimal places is 2.06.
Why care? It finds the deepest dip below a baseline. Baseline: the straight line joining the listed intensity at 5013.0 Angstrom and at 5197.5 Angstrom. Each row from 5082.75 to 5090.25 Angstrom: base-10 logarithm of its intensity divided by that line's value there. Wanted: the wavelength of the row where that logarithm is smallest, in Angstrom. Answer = 5083.5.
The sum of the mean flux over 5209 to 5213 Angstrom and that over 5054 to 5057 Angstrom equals 3.8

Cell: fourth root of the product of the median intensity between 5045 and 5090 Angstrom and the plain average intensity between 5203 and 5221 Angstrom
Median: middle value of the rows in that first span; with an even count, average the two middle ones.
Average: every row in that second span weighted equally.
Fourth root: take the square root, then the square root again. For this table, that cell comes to 1.42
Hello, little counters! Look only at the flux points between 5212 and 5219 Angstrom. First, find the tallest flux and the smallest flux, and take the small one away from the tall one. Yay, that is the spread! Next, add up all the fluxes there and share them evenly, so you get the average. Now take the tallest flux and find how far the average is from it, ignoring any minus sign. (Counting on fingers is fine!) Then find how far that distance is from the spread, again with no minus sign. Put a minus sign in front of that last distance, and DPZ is -0.12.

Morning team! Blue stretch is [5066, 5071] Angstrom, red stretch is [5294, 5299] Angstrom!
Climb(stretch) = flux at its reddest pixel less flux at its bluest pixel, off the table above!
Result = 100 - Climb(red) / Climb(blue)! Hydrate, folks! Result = 89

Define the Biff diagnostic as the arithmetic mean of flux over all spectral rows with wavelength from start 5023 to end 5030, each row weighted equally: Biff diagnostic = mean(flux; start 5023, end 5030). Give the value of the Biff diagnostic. 2.04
